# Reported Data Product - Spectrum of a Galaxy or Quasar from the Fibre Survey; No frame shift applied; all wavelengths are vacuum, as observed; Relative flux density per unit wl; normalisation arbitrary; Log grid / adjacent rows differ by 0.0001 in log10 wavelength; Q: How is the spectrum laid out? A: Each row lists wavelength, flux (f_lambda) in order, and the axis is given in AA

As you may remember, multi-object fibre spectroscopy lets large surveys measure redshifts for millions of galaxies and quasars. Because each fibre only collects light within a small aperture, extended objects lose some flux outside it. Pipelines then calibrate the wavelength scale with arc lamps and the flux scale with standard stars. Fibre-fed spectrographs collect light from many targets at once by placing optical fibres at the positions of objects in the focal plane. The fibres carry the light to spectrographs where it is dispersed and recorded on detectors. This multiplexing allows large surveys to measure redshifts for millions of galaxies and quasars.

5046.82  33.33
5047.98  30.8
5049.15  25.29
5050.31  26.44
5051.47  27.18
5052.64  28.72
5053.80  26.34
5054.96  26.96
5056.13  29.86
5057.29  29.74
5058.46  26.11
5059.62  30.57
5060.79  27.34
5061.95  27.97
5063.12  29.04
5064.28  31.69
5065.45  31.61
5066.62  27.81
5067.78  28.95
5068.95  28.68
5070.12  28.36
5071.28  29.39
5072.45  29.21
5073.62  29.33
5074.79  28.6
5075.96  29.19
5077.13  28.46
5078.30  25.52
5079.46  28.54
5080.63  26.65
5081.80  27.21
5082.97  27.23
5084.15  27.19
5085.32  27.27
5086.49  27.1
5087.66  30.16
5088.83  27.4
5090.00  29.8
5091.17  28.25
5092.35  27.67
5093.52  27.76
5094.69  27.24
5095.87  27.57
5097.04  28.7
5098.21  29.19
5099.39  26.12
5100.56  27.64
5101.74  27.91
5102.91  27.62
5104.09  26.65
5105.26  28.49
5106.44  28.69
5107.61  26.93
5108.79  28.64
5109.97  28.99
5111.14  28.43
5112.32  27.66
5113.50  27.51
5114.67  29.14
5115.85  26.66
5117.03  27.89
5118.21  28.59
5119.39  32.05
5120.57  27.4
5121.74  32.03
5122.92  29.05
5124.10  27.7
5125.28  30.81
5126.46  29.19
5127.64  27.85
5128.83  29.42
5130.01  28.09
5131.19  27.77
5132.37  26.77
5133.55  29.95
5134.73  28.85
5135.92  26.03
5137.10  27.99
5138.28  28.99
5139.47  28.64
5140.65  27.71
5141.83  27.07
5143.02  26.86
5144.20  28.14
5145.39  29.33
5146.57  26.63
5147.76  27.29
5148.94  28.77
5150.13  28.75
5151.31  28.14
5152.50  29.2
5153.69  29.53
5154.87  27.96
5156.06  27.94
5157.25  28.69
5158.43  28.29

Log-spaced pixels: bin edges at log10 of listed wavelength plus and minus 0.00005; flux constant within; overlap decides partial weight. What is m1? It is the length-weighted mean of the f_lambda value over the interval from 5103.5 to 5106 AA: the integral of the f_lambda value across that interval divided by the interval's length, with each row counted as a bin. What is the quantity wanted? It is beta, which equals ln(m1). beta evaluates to 3.32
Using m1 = 27.6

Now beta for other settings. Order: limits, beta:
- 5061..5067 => 3.39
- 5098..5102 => 3.31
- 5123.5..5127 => 3.38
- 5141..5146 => 3.33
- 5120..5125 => 3.37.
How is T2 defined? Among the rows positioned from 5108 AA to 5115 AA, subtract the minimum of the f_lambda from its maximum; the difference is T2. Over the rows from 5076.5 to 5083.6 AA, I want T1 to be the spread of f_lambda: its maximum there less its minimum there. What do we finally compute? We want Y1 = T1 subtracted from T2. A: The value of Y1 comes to -1.4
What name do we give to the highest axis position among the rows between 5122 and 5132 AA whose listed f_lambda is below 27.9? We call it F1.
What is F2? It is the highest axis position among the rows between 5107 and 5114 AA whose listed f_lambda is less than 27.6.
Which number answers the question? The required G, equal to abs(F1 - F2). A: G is 17.7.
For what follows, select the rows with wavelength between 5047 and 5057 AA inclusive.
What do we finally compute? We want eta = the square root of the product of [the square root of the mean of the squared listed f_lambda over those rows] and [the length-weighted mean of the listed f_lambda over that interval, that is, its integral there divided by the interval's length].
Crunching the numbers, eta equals 27.9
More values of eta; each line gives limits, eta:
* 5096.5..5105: 27.7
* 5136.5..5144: 27.9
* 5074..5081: 27.9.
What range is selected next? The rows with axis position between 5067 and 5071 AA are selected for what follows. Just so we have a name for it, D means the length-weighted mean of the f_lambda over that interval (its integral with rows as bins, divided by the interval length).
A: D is 28.7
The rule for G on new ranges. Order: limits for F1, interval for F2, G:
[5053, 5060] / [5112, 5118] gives 57.4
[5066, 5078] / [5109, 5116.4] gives 49.2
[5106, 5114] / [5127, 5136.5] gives 22.4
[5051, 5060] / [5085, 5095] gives 36.2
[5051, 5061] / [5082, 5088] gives 25.7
